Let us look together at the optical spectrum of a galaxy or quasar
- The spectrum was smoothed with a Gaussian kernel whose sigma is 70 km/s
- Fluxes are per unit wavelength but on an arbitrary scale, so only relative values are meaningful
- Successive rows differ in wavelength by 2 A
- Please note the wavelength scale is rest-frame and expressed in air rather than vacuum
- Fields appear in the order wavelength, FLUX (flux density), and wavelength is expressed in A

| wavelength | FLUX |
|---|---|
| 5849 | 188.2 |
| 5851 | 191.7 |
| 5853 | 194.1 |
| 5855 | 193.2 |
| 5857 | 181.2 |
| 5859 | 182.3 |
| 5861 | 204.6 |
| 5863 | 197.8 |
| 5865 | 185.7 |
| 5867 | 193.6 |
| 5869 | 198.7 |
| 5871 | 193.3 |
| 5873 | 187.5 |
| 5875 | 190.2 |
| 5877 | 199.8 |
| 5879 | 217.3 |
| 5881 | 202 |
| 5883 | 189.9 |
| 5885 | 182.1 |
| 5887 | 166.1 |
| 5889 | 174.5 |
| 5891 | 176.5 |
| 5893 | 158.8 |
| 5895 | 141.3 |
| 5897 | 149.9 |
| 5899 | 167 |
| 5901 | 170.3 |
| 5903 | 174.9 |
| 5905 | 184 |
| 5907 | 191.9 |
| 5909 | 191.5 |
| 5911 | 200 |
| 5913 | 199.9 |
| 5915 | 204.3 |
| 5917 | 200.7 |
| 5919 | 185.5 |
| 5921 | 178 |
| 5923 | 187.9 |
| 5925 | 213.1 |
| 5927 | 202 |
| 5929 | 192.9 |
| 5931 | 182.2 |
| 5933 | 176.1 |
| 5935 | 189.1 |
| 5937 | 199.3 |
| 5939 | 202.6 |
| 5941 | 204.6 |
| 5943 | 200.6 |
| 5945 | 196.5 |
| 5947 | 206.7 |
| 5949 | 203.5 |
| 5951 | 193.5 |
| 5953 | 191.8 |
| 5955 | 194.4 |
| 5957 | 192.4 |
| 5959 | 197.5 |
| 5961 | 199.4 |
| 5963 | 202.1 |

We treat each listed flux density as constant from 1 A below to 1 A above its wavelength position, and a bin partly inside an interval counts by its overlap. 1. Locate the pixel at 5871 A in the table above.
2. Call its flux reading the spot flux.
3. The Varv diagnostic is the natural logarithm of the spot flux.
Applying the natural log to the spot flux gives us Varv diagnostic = 5.26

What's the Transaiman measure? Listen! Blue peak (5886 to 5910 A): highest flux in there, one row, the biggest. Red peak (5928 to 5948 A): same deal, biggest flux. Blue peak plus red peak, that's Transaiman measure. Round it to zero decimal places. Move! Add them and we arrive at 399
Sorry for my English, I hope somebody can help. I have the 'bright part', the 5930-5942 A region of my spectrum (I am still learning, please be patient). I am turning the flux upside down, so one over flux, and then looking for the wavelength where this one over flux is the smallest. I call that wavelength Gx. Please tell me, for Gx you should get 5941 A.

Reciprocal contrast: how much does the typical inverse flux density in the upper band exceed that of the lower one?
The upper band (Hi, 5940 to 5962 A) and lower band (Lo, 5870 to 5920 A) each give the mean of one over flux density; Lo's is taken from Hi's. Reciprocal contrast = -0.0004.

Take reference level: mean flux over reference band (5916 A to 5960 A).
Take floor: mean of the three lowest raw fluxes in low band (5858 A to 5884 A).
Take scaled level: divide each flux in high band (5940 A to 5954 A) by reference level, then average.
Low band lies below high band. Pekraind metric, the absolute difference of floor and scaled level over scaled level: 180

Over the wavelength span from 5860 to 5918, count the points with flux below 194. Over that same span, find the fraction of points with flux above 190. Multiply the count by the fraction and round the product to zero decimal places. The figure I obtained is 10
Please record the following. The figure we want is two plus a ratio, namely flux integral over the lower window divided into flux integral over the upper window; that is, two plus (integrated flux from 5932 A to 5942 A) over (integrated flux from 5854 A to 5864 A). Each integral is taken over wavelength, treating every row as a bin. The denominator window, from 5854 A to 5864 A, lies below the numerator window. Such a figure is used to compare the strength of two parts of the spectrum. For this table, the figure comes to 3.01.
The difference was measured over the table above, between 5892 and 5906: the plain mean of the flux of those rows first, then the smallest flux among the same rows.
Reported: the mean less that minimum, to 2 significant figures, 22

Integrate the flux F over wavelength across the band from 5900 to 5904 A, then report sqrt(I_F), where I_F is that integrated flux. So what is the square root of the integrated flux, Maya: 26.3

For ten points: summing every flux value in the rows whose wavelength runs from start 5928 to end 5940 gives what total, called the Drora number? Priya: 1142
